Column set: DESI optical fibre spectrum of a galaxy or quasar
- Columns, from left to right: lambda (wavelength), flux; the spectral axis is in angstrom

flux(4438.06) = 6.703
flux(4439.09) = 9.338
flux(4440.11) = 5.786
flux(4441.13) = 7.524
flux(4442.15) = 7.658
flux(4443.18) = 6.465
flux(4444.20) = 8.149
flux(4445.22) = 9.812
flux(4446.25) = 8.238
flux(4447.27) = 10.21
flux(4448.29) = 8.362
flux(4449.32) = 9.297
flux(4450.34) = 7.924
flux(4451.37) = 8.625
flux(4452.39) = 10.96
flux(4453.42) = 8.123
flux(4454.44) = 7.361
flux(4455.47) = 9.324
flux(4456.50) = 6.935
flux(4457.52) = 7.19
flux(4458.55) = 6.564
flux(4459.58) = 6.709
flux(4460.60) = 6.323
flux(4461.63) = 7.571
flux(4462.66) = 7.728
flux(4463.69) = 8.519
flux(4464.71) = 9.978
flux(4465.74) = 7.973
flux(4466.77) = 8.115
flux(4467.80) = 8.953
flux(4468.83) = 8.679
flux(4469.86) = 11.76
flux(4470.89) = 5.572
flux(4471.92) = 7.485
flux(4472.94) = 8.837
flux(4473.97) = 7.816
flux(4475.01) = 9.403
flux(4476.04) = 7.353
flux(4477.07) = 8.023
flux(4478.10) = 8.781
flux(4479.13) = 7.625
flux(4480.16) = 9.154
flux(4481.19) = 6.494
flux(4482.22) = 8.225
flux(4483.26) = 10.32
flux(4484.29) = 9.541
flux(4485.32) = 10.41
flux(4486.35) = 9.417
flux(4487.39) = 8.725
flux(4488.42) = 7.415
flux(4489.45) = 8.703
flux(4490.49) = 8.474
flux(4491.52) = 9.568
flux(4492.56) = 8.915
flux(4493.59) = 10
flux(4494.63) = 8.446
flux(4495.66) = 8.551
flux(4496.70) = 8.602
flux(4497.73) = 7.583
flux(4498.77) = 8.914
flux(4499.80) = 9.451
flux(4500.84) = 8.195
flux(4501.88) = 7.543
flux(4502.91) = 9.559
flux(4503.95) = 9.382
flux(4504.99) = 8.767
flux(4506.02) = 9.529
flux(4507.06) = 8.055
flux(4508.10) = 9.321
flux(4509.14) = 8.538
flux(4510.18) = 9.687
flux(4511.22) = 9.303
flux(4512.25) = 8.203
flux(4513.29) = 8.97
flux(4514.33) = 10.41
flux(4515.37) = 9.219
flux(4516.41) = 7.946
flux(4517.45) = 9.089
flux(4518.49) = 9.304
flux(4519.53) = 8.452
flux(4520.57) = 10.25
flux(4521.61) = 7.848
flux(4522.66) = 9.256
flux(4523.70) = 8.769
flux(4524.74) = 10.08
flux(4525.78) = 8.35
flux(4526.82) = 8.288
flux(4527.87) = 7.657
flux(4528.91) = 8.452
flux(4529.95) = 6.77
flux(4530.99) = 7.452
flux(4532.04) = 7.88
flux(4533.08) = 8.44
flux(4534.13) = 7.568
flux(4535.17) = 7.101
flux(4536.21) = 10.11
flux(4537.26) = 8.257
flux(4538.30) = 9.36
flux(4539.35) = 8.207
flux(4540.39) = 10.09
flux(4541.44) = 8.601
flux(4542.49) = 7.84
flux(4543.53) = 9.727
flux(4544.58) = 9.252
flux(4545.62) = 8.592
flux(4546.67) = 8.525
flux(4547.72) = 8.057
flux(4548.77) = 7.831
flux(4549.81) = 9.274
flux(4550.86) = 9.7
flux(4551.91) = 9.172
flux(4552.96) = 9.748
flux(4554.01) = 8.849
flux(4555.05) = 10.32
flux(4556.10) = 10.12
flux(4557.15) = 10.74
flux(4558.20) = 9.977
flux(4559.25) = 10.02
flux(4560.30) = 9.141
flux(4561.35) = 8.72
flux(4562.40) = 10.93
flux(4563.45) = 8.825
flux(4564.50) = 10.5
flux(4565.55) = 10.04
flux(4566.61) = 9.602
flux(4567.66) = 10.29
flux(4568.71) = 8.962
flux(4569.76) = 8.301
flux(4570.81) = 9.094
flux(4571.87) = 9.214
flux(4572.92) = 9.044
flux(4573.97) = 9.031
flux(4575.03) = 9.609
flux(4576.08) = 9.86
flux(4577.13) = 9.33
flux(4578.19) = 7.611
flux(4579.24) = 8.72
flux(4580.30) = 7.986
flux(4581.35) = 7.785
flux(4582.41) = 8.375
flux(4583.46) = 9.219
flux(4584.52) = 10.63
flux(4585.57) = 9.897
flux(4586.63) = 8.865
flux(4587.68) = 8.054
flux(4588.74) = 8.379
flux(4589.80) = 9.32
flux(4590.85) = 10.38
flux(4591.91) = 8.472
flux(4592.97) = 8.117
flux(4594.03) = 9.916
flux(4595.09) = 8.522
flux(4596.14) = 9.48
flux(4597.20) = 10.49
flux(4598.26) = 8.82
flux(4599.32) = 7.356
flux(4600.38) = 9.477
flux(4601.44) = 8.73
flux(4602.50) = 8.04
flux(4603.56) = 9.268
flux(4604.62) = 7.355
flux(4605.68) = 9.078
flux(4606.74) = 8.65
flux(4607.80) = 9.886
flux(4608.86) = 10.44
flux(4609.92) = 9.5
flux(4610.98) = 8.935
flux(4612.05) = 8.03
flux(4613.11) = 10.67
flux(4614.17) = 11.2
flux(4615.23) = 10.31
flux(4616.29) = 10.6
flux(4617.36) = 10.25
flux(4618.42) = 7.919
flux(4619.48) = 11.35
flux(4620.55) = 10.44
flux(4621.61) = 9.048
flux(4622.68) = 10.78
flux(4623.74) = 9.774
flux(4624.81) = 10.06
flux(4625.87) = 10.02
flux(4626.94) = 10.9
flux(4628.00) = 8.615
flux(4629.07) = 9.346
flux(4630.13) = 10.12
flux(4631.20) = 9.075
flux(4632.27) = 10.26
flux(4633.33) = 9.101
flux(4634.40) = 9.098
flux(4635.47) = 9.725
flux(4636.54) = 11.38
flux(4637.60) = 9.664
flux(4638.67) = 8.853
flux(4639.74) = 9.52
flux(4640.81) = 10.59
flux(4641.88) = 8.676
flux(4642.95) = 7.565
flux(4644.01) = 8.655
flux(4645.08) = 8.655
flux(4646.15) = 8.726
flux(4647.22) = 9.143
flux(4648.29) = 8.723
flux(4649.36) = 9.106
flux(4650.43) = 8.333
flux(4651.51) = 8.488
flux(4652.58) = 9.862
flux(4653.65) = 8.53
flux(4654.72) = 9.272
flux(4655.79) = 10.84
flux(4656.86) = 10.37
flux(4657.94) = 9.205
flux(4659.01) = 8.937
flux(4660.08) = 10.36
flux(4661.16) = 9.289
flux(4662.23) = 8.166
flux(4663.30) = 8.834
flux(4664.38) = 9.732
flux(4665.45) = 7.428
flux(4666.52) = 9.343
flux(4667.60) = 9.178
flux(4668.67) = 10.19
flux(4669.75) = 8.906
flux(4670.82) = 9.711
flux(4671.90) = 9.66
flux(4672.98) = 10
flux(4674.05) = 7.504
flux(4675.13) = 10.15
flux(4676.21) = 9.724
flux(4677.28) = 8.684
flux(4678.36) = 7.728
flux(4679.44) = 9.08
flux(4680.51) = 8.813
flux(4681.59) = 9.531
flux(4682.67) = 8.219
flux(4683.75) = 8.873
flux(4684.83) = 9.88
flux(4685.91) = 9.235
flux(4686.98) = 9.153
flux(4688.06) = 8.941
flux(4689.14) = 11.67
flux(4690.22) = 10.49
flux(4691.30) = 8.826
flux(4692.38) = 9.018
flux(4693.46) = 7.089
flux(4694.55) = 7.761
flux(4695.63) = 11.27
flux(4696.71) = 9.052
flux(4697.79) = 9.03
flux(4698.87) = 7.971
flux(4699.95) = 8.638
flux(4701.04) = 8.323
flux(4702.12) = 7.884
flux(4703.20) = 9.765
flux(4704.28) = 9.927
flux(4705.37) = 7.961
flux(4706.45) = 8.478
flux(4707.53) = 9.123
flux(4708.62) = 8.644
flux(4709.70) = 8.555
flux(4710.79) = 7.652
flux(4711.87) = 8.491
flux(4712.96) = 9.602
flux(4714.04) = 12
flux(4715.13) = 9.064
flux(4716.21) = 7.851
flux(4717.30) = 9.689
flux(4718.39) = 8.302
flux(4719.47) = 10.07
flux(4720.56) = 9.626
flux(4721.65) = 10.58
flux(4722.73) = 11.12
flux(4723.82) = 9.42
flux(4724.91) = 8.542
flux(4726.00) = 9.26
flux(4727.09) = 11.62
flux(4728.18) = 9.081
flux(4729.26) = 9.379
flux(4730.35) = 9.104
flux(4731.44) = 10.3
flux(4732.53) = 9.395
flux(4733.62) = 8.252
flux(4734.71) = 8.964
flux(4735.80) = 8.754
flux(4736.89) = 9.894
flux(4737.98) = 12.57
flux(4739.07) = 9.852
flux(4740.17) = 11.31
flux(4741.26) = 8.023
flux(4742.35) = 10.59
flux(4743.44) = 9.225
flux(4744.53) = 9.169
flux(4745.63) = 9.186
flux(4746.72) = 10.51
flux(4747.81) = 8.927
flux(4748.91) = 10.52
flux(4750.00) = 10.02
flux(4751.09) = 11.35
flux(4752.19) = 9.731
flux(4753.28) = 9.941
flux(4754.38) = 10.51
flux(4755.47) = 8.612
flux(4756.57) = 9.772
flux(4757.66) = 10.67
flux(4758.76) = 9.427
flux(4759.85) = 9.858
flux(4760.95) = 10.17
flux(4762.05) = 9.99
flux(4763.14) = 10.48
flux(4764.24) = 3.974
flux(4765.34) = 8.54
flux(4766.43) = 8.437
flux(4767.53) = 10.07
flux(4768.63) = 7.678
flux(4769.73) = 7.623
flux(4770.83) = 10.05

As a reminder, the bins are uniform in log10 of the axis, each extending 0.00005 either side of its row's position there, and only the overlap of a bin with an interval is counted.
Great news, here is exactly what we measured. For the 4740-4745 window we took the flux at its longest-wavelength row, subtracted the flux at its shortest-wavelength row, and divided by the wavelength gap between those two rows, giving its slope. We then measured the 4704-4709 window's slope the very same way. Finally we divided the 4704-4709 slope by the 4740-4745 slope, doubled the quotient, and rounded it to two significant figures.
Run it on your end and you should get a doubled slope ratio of 1.2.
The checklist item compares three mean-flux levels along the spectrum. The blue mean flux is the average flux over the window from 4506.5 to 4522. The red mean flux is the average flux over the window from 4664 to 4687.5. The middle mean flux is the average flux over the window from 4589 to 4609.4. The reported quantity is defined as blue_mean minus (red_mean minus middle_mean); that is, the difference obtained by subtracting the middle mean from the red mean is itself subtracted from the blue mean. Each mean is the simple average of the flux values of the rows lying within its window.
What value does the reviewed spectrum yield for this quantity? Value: 8.9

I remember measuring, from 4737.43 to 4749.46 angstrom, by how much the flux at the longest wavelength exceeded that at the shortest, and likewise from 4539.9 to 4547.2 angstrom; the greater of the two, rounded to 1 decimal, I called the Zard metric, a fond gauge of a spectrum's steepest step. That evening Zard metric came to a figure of -1.6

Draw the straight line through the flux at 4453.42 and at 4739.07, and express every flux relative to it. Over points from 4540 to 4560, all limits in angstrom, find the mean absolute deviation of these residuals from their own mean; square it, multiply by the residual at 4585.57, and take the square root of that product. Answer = 0.70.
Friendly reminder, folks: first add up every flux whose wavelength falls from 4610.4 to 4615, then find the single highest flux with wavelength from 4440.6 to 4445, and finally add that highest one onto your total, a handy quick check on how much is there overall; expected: 47.0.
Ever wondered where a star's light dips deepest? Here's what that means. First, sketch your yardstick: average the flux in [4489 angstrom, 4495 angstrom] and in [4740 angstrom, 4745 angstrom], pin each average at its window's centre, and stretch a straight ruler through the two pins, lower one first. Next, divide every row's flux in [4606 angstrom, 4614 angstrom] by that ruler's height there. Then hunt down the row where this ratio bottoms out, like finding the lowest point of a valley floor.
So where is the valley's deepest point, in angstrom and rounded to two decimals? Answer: 4612.05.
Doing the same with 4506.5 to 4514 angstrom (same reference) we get 4507.06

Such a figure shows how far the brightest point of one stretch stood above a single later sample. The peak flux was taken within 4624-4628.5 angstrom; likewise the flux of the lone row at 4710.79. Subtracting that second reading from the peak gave 3.2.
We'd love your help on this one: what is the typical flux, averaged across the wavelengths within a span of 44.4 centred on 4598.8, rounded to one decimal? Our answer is 9.2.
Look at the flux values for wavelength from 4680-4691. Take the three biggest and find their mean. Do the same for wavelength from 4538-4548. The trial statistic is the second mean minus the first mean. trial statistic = -0.95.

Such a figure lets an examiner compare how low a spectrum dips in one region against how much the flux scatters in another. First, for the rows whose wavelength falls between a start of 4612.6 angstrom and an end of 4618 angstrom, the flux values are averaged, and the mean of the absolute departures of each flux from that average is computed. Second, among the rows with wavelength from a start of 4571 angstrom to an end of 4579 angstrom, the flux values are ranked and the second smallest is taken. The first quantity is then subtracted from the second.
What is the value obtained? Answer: 8.8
